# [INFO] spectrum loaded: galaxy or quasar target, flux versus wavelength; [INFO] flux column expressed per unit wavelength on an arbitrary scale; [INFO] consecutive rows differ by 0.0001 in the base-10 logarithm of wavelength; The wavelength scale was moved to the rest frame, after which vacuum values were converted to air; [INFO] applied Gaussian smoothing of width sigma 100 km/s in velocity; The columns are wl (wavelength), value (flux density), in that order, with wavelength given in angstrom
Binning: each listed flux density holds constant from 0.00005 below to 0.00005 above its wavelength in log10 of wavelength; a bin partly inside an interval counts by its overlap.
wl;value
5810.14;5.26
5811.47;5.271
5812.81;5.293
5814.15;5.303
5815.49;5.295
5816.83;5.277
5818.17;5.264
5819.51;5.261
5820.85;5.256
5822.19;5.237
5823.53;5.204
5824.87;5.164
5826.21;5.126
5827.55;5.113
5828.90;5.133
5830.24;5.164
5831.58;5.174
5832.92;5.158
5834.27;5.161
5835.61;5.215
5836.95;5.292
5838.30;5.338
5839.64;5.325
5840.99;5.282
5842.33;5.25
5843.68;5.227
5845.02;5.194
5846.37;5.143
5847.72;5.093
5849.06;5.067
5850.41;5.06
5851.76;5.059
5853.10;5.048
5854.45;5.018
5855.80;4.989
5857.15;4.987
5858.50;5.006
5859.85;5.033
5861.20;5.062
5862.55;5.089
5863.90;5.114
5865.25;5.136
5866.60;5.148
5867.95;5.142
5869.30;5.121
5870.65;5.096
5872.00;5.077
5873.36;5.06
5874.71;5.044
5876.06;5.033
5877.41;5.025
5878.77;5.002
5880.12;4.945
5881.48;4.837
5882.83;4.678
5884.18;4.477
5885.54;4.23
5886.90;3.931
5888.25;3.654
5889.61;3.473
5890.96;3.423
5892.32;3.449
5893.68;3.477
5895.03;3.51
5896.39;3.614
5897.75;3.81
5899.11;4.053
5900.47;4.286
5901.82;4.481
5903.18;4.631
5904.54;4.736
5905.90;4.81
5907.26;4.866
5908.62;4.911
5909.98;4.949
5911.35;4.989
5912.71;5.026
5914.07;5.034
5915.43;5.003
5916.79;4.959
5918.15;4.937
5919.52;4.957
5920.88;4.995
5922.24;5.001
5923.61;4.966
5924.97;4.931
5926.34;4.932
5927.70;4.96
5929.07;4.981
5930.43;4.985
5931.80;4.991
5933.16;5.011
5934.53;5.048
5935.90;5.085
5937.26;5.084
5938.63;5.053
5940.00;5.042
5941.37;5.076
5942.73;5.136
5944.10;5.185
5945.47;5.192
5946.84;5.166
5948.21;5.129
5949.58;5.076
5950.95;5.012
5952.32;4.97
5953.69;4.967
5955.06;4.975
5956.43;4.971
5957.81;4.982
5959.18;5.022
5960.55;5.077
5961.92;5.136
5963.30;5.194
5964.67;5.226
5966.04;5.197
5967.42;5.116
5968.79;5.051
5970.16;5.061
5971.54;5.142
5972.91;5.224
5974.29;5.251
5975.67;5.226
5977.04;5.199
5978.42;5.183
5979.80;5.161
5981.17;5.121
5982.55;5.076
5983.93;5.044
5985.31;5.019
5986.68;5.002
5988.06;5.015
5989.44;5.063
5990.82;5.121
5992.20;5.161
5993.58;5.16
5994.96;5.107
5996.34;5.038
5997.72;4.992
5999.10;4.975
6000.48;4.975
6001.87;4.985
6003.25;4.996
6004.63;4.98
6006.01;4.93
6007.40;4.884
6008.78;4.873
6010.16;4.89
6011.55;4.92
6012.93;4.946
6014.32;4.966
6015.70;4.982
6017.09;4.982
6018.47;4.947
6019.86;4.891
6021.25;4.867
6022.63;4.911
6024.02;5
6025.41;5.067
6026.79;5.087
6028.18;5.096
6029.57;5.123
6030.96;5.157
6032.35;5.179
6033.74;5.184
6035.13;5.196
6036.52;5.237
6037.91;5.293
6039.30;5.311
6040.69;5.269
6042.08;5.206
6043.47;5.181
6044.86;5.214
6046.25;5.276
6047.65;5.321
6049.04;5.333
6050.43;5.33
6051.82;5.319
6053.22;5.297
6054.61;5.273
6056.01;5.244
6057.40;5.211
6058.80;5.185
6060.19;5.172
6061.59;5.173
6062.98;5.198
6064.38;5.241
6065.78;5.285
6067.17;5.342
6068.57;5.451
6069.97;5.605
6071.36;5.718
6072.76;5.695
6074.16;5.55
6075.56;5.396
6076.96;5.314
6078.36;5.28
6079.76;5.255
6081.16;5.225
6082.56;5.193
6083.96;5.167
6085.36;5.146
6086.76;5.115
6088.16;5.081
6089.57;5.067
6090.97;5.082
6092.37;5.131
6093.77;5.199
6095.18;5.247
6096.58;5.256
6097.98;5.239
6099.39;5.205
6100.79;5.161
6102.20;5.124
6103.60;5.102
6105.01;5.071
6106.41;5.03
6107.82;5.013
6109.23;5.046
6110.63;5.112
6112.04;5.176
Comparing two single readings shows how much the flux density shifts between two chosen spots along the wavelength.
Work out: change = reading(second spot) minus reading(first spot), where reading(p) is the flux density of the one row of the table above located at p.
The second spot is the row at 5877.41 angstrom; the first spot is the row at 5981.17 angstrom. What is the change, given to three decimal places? -0.096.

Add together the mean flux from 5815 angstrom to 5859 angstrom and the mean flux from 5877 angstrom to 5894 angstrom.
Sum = 9.37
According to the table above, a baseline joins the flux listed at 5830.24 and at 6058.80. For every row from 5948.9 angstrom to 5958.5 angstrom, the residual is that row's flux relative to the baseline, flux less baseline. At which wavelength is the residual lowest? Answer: 5953.69 angstrom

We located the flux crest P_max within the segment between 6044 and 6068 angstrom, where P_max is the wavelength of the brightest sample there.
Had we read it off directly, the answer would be 6067.17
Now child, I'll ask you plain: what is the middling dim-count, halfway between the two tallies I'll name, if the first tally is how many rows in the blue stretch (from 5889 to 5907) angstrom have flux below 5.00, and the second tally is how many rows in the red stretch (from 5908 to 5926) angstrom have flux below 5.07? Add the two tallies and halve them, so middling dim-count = 13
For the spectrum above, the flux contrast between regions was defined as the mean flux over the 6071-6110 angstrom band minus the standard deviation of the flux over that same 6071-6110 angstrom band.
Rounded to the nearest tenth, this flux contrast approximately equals 5.0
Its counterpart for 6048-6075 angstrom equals 5.2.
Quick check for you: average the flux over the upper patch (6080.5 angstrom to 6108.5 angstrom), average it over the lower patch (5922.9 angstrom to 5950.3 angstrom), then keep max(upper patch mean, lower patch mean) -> 5.14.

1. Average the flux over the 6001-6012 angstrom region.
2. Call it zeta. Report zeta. 4.93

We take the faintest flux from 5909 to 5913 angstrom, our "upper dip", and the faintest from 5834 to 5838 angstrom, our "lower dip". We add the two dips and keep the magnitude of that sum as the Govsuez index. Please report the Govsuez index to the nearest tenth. 10.1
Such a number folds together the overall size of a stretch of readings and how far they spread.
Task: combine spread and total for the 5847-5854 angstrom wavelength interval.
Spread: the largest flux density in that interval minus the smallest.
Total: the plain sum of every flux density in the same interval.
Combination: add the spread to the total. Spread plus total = 25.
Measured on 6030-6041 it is 42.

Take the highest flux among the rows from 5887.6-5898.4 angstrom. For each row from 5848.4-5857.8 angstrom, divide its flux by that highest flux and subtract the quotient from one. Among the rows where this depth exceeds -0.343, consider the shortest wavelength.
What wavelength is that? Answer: 5849.06 angstrom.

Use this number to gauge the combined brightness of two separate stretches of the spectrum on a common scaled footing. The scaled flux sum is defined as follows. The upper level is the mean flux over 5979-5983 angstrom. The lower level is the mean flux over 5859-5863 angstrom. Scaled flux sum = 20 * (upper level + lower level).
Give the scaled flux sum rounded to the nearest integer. 204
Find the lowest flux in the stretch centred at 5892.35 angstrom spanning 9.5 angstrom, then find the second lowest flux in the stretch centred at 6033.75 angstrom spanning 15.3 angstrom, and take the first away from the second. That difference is 1.7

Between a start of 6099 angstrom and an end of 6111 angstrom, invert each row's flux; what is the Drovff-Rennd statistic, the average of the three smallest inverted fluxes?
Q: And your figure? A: 0.194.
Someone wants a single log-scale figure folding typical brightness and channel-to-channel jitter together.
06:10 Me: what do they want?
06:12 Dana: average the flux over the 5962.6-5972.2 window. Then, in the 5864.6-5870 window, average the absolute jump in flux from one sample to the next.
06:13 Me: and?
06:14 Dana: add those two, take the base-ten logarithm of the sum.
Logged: 0.712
